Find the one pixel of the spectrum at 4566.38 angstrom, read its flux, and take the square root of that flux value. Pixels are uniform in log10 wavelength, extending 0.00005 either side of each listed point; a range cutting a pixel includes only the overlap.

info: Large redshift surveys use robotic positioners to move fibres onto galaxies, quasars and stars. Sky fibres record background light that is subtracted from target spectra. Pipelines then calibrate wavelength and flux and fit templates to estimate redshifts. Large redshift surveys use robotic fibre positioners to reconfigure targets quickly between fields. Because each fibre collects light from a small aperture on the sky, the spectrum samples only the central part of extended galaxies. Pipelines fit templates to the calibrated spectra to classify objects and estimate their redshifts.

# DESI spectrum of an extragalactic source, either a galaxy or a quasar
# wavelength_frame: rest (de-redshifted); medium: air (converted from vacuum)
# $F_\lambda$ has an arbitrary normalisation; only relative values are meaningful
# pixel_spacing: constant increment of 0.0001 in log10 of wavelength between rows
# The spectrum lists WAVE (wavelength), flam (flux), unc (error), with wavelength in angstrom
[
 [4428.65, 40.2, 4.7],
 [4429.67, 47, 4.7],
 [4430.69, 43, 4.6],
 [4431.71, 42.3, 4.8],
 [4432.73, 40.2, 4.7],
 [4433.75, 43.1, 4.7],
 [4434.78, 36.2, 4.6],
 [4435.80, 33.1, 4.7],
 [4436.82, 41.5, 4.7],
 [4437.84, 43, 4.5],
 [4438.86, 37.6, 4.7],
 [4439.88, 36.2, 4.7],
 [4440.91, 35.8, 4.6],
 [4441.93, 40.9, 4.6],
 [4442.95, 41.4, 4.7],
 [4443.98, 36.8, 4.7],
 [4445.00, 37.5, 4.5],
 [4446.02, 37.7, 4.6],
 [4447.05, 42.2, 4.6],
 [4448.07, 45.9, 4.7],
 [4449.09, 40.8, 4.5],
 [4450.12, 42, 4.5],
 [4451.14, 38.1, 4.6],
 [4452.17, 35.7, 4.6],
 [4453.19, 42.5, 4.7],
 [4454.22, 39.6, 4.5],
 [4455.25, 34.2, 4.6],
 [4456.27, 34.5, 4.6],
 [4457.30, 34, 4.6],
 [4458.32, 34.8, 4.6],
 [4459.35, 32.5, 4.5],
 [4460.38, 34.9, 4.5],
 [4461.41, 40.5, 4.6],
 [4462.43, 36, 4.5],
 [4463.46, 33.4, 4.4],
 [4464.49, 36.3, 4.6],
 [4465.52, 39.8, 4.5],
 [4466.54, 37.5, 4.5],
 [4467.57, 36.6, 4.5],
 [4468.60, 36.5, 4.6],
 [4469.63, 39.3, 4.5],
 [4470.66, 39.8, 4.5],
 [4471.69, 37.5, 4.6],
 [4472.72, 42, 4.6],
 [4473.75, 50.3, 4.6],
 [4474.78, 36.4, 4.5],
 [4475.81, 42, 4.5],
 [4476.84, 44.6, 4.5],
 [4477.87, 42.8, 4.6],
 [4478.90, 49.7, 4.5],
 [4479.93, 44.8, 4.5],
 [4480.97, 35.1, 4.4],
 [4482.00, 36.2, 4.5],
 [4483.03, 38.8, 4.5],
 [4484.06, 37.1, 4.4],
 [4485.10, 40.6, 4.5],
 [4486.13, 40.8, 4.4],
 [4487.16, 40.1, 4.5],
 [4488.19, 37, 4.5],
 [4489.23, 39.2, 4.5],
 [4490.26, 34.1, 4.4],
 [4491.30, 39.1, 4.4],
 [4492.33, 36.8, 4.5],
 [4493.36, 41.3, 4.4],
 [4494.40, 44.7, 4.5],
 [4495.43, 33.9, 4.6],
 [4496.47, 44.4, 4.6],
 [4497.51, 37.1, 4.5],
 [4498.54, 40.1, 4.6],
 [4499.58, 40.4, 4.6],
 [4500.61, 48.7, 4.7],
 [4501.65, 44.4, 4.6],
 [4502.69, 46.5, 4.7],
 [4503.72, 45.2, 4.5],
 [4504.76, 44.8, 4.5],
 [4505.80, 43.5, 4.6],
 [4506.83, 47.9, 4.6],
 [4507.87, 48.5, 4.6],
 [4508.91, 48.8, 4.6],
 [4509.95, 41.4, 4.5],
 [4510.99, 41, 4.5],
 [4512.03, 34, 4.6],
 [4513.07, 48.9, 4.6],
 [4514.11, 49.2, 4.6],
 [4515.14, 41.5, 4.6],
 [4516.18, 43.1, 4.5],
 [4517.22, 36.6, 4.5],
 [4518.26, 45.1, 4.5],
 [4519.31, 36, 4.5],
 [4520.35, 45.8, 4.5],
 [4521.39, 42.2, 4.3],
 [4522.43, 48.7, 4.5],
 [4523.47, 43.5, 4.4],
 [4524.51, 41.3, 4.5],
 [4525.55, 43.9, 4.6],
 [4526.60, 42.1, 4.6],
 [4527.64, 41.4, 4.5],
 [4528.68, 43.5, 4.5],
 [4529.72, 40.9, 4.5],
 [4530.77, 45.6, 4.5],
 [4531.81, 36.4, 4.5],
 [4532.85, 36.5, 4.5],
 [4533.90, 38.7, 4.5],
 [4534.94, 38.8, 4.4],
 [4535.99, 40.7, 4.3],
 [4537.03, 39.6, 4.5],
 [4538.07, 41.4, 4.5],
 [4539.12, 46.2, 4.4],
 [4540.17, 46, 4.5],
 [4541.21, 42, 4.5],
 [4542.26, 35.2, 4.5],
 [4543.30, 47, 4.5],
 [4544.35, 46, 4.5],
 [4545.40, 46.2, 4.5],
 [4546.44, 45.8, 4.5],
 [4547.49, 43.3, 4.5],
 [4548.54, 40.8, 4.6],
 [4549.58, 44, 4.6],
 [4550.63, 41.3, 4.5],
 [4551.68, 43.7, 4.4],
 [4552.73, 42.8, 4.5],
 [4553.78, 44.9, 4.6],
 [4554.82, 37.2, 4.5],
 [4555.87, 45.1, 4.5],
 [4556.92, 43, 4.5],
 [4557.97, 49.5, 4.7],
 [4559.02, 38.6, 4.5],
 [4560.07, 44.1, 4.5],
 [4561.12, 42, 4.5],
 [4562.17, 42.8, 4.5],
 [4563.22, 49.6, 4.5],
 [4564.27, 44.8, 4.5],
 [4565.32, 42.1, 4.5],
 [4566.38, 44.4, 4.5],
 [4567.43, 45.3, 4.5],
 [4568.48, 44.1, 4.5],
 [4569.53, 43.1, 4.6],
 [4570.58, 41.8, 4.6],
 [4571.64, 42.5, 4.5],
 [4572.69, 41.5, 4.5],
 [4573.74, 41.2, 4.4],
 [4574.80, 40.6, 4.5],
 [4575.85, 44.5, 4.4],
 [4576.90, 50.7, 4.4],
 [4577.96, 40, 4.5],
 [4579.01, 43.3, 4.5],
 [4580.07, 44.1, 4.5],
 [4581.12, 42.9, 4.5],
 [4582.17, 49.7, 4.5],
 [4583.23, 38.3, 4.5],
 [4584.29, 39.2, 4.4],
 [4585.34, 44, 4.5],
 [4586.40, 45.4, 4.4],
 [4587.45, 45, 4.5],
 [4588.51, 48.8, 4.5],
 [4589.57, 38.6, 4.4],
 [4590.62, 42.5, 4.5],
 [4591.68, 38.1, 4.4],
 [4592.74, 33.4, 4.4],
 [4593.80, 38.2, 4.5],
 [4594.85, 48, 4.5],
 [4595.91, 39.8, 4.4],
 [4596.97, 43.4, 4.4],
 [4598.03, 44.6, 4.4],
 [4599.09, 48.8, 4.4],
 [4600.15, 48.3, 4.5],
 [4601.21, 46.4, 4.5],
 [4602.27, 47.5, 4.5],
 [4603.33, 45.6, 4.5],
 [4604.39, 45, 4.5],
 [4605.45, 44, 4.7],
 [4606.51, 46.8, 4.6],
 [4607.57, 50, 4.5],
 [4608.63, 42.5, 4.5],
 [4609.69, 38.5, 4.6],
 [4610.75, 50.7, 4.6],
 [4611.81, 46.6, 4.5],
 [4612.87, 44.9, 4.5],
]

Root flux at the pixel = 6.7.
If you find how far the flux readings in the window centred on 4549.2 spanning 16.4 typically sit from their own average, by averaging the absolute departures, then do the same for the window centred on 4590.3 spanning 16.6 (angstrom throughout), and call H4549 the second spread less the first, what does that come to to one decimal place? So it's 1.5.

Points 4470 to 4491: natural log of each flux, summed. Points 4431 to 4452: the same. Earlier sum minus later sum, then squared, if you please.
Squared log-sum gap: 0.1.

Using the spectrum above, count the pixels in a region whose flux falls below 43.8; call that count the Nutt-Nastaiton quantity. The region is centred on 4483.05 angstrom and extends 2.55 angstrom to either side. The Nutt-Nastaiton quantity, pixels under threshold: 5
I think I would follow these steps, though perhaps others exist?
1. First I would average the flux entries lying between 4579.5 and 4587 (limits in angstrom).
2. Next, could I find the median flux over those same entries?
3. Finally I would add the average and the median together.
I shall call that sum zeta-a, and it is 87.4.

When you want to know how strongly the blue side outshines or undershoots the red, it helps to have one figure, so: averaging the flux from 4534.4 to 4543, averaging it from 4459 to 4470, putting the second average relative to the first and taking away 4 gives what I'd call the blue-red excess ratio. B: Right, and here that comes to -3.11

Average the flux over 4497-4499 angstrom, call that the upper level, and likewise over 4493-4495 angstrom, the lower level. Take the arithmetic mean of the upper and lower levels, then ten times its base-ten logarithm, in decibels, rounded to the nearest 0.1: 16.1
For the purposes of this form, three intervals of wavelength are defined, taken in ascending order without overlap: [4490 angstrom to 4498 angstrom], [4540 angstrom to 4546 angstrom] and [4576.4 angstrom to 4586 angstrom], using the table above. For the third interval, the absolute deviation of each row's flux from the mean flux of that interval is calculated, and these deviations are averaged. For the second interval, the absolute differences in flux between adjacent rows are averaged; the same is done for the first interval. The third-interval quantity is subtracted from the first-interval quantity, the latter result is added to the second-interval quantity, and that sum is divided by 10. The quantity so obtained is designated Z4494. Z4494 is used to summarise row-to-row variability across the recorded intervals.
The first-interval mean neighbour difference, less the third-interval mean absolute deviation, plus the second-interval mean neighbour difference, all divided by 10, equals 0.79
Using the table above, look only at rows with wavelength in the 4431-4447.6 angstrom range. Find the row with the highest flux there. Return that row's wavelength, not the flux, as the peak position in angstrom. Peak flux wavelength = 4433.75 angstrom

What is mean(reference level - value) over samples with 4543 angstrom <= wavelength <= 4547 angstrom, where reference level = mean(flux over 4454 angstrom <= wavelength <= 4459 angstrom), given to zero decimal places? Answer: -11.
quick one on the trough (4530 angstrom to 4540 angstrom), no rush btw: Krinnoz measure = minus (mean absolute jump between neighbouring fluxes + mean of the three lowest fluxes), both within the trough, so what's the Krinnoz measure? -40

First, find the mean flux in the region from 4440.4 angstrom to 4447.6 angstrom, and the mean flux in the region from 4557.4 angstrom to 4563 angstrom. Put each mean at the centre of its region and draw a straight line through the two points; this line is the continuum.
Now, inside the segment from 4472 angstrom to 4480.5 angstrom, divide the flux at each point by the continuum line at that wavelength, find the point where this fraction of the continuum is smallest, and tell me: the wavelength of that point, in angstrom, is 4474.78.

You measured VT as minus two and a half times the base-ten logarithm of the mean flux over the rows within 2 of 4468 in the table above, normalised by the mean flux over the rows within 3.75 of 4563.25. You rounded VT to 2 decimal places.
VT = 0.18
